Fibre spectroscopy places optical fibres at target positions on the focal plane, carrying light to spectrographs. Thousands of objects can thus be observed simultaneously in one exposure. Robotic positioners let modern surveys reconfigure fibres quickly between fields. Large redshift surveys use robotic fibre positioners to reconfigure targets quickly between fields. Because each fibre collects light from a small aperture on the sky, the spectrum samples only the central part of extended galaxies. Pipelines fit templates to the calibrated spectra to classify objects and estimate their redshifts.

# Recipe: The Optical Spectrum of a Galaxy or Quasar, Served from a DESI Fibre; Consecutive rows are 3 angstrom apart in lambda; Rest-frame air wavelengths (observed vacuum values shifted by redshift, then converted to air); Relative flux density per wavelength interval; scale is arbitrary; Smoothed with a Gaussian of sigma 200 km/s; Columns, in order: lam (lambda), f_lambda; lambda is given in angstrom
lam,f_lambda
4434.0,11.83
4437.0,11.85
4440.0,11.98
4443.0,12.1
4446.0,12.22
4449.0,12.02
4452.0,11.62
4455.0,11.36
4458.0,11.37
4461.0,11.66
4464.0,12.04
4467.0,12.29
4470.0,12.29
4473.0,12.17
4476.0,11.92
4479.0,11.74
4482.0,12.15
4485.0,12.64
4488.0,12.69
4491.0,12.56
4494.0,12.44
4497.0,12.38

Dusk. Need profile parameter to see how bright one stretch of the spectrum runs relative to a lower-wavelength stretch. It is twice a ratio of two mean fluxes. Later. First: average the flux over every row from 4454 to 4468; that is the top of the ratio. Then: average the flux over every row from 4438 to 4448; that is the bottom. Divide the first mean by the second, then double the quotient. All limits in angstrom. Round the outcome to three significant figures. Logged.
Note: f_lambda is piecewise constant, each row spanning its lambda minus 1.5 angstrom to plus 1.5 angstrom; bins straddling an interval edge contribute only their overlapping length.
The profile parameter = 1.94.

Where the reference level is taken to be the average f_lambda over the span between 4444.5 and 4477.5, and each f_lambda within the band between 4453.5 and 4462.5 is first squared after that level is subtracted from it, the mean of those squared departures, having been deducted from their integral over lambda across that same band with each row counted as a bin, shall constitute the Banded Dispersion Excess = 1.7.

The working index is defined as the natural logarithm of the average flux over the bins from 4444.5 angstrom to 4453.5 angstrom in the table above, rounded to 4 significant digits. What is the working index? 2.481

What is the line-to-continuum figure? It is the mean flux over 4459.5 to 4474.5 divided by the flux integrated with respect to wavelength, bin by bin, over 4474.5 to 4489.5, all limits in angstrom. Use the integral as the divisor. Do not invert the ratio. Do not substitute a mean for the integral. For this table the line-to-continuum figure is 0.0659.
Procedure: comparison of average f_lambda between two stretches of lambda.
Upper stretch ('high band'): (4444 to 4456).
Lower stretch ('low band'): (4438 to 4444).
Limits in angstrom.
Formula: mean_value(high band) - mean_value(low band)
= -0.2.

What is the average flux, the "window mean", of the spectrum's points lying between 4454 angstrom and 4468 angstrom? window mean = 11.74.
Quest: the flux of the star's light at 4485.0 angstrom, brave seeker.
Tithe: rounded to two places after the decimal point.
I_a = 12.64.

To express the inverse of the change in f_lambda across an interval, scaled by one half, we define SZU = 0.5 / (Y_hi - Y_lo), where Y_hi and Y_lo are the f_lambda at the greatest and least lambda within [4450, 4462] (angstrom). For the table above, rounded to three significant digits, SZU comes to 12.5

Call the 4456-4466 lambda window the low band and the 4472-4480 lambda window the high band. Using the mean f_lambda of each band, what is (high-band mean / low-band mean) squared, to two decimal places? 1.04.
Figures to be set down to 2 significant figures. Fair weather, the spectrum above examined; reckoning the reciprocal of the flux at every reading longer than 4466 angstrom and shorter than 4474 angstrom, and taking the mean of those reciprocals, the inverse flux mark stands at 0.082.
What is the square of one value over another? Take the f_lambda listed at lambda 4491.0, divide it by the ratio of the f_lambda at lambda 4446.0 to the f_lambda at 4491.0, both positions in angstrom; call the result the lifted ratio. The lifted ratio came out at 12.9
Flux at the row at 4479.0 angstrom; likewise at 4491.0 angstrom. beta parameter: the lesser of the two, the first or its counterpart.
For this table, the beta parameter 11.7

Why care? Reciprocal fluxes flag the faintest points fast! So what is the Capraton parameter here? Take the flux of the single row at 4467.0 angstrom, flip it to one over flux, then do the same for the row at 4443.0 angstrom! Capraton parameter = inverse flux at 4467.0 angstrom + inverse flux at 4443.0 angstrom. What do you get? 0.164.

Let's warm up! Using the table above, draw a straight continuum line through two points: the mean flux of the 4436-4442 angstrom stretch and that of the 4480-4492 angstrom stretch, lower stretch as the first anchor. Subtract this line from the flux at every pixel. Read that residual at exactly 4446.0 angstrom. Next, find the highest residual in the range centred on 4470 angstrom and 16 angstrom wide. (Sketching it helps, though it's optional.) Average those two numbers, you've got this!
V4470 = 0.12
